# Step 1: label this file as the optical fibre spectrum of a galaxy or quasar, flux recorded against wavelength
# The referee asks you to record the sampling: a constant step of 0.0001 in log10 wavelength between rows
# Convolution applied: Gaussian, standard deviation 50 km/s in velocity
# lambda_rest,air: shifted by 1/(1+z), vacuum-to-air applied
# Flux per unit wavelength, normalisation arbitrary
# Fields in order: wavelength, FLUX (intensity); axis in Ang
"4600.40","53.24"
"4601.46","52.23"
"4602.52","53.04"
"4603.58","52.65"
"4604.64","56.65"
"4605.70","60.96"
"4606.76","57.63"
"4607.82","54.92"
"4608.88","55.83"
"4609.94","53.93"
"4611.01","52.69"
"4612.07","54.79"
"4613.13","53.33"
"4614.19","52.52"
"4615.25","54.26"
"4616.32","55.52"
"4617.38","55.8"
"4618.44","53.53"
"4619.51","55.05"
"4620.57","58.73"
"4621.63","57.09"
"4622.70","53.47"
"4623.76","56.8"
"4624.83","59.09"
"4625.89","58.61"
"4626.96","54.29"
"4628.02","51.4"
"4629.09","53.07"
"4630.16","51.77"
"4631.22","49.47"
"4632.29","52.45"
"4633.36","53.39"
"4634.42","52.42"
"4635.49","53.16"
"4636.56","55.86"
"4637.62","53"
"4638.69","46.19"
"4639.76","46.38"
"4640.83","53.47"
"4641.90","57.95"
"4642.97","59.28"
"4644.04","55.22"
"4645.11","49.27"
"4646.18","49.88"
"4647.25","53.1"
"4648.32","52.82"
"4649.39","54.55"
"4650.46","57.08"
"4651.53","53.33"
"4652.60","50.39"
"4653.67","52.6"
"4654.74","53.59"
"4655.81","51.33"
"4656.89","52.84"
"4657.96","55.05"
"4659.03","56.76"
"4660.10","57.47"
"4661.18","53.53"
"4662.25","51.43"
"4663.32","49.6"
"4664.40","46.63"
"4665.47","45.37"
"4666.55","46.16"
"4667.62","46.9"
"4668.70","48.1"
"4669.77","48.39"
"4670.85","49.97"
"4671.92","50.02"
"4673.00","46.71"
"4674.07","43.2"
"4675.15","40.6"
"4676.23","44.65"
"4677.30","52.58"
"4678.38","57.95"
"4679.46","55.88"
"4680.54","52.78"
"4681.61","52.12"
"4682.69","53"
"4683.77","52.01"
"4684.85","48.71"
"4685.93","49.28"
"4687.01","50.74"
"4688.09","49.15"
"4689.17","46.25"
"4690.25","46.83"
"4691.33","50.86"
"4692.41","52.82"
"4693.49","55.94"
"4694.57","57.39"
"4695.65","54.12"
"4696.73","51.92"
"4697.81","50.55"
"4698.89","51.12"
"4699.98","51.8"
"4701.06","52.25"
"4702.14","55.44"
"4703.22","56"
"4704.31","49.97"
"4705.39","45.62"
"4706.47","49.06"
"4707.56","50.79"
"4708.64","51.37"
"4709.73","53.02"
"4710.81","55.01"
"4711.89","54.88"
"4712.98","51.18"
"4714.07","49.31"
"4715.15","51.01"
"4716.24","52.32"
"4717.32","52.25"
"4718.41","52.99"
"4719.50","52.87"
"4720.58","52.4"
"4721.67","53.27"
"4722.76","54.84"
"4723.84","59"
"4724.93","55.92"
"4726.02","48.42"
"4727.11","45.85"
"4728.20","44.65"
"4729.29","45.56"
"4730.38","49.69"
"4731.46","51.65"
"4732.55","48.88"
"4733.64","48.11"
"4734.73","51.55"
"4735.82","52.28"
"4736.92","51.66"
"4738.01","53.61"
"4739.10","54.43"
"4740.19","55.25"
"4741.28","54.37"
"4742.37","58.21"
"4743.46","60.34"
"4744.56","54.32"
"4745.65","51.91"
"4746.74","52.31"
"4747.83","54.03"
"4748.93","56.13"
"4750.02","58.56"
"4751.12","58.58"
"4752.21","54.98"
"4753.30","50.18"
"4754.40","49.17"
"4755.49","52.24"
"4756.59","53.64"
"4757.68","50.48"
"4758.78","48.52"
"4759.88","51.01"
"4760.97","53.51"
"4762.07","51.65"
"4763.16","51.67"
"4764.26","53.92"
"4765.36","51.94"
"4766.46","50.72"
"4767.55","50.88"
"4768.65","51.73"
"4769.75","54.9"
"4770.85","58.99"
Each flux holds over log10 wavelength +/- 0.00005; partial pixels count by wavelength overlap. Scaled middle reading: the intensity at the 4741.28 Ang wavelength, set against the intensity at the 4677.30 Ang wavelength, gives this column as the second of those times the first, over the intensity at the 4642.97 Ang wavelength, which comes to 48.2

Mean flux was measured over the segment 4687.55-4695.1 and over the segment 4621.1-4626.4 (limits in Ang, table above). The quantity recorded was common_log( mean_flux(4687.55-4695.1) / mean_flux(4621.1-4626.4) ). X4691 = -0.046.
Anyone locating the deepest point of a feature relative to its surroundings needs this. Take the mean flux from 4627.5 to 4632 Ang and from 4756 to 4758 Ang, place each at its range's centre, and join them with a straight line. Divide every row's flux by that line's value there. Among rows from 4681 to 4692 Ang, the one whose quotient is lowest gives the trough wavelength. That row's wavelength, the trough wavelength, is 4689.17 Ang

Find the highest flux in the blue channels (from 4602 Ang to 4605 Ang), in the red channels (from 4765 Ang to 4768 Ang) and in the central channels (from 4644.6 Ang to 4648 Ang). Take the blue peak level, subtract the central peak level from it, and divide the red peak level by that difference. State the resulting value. 15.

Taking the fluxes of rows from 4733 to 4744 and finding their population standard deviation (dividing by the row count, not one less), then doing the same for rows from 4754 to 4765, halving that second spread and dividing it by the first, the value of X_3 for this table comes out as 0.265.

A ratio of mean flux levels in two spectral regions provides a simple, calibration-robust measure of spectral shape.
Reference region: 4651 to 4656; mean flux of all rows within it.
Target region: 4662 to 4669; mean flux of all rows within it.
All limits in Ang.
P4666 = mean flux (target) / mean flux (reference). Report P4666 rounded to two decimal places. 0.91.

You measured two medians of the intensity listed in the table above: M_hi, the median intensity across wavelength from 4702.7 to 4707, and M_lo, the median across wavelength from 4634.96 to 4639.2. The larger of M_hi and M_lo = 53.1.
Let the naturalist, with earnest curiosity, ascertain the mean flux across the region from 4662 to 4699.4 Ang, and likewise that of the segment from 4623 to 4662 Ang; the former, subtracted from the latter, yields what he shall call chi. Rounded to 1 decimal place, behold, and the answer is 3.5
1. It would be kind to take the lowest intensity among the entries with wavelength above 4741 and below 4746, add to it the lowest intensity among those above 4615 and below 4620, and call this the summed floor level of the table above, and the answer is 105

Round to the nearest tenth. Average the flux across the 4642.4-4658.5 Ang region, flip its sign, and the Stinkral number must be -53.4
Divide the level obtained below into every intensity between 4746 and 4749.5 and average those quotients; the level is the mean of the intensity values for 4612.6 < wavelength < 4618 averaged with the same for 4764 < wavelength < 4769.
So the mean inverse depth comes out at 0.98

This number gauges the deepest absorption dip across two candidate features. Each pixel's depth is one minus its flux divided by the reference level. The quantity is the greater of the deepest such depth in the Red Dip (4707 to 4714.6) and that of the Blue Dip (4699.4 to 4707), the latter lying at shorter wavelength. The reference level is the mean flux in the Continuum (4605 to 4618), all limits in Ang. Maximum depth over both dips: 0.17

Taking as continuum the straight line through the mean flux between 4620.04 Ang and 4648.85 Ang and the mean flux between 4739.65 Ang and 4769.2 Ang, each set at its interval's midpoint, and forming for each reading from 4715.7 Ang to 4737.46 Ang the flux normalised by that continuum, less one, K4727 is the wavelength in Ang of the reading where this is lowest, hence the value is 4728.20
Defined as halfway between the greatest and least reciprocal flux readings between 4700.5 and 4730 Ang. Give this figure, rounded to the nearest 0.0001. 0.0197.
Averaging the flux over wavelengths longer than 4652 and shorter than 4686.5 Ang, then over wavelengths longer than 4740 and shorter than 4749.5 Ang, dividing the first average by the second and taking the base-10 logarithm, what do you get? -0.039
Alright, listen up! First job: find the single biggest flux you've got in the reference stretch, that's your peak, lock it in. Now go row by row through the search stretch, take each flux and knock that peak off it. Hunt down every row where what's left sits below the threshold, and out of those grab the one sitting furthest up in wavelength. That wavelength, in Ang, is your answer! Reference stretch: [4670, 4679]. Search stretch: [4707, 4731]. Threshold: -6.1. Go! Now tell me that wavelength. 4730.38 Ang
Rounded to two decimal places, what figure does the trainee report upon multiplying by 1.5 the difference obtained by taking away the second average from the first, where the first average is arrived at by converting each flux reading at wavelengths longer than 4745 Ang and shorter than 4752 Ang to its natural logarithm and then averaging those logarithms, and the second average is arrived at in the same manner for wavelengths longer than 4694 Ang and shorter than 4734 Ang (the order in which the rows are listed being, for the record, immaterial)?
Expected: 0.10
